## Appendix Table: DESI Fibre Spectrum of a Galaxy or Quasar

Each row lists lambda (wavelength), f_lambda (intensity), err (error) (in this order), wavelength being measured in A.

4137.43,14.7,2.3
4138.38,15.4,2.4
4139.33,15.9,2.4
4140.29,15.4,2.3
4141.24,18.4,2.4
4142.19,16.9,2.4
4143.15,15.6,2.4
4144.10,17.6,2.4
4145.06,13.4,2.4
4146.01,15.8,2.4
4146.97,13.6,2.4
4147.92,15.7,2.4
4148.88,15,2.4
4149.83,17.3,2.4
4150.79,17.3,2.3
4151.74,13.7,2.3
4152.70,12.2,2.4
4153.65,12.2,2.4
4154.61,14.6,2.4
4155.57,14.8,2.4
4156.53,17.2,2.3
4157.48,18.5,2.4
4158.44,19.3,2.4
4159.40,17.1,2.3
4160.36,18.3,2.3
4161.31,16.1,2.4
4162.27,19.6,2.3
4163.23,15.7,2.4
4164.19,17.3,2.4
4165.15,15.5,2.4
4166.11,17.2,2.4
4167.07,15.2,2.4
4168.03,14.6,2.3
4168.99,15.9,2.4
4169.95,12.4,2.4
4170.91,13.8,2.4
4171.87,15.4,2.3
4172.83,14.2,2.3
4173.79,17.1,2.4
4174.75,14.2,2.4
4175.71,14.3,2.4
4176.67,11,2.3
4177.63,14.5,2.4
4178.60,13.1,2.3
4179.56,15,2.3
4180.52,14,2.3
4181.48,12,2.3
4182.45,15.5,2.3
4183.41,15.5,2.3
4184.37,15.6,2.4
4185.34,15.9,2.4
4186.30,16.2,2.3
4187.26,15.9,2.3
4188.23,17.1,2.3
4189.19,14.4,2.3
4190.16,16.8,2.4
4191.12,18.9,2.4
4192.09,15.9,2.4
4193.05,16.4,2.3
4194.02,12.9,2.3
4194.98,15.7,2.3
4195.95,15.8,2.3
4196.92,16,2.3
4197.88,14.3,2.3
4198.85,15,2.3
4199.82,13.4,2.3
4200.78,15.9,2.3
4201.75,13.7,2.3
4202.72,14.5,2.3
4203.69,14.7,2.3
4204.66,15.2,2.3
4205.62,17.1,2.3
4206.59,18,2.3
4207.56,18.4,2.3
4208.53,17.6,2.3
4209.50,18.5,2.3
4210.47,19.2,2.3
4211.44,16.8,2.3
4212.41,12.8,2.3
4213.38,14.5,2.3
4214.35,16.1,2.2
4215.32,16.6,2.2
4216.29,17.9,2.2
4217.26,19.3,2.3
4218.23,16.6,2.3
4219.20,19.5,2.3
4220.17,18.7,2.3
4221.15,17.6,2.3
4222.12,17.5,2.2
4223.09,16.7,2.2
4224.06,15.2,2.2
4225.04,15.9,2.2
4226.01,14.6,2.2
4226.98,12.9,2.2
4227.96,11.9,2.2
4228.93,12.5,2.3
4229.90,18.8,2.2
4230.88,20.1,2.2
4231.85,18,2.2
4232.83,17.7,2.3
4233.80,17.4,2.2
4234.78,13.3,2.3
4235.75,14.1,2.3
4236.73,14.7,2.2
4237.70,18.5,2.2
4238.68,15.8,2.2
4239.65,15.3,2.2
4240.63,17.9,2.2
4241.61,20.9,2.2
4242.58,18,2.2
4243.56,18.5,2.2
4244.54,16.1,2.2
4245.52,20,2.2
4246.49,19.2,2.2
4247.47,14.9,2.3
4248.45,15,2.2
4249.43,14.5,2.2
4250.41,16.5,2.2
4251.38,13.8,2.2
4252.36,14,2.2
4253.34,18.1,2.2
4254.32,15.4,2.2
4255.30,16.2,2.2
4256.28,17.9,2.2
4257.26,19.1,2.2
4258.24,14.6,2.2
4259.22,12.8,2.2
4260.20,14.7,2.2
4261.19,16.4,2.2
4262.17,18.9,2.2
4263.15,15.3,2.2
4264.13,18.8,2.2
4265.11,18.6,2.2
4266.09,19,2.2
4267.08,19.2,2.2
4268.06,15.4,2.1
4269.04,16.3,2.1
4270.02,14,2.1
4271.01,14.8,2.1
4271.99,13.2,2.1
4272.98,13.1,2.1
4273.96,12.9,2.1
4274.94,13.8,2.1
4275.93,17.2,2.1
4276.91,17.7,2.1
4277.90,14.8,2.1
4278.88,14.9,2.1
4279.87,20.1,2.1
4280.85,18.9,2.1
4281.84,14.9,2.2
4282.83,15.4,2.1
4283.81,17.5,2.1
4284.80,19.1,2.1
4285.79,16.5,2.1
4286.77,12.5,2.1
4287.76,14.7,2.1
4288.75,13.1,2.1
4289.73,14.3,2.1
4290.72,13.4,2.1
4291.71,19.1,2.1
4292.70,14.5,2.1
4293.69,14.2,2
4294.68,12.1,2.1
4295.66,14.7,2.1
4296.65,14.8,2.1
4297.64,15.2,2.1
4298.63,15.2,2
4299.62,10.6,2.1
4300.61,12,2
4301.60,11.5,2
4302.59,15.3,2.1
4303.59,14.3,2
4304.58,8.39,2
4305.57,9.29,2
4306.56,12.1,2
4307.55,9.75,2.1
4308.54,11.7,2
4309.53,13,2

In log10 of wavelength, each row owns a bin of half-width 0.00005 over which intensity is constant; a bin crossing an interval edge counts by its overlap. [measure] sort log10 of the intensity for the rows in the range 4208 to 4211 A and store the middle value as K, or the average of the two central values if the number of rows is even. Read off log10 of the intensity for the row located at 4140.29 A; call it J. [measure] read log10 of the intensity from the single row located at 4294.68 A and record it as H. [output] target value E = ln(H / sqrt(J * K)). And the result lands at -0.12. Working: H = 1.08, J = 1.19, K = 1.27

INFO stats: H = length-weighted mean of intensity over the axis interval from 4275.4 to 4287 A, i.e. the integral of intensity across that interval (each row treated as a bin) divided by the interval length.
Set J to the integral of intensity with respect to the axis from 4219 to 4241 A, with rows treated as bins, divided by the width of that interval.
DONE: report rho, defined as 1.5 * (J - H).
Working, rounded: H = 16.7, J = 16.2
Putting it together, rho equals -0.7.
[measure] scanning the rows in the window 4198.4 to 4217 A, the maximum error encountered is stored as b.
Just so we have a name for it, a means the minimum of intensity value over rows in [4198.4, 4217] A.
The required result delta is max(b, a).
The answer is 12.8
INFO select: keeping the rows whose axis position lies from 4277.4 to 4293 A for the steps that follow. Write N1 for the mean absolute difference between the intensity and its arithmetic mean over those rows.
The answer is 2.0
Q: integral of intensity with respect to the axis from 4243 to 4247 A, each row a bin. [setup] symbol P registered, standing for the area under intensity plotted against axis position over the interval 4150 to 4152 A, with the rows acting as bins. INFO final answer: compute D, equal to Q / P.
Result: 2.3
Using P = 32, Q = 74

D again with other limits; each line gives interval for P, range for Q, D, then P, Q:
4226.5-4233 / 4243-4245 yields 0.3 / 103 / 35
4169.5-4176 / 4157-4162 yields 1.0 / 94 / 90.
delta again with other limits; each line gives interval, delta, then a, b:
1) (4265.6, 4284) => 12.9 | 12.9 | 2.20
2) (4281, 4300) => 10.6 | 10.6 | 2.20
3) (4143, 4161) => 12.2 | 12.2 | 2.40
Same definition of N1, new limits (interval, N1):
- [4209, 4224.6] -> 1.4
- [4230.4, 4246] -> 1.8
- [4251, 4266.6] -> 1.9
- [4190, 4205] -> 1.1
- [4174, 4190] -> 1.2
